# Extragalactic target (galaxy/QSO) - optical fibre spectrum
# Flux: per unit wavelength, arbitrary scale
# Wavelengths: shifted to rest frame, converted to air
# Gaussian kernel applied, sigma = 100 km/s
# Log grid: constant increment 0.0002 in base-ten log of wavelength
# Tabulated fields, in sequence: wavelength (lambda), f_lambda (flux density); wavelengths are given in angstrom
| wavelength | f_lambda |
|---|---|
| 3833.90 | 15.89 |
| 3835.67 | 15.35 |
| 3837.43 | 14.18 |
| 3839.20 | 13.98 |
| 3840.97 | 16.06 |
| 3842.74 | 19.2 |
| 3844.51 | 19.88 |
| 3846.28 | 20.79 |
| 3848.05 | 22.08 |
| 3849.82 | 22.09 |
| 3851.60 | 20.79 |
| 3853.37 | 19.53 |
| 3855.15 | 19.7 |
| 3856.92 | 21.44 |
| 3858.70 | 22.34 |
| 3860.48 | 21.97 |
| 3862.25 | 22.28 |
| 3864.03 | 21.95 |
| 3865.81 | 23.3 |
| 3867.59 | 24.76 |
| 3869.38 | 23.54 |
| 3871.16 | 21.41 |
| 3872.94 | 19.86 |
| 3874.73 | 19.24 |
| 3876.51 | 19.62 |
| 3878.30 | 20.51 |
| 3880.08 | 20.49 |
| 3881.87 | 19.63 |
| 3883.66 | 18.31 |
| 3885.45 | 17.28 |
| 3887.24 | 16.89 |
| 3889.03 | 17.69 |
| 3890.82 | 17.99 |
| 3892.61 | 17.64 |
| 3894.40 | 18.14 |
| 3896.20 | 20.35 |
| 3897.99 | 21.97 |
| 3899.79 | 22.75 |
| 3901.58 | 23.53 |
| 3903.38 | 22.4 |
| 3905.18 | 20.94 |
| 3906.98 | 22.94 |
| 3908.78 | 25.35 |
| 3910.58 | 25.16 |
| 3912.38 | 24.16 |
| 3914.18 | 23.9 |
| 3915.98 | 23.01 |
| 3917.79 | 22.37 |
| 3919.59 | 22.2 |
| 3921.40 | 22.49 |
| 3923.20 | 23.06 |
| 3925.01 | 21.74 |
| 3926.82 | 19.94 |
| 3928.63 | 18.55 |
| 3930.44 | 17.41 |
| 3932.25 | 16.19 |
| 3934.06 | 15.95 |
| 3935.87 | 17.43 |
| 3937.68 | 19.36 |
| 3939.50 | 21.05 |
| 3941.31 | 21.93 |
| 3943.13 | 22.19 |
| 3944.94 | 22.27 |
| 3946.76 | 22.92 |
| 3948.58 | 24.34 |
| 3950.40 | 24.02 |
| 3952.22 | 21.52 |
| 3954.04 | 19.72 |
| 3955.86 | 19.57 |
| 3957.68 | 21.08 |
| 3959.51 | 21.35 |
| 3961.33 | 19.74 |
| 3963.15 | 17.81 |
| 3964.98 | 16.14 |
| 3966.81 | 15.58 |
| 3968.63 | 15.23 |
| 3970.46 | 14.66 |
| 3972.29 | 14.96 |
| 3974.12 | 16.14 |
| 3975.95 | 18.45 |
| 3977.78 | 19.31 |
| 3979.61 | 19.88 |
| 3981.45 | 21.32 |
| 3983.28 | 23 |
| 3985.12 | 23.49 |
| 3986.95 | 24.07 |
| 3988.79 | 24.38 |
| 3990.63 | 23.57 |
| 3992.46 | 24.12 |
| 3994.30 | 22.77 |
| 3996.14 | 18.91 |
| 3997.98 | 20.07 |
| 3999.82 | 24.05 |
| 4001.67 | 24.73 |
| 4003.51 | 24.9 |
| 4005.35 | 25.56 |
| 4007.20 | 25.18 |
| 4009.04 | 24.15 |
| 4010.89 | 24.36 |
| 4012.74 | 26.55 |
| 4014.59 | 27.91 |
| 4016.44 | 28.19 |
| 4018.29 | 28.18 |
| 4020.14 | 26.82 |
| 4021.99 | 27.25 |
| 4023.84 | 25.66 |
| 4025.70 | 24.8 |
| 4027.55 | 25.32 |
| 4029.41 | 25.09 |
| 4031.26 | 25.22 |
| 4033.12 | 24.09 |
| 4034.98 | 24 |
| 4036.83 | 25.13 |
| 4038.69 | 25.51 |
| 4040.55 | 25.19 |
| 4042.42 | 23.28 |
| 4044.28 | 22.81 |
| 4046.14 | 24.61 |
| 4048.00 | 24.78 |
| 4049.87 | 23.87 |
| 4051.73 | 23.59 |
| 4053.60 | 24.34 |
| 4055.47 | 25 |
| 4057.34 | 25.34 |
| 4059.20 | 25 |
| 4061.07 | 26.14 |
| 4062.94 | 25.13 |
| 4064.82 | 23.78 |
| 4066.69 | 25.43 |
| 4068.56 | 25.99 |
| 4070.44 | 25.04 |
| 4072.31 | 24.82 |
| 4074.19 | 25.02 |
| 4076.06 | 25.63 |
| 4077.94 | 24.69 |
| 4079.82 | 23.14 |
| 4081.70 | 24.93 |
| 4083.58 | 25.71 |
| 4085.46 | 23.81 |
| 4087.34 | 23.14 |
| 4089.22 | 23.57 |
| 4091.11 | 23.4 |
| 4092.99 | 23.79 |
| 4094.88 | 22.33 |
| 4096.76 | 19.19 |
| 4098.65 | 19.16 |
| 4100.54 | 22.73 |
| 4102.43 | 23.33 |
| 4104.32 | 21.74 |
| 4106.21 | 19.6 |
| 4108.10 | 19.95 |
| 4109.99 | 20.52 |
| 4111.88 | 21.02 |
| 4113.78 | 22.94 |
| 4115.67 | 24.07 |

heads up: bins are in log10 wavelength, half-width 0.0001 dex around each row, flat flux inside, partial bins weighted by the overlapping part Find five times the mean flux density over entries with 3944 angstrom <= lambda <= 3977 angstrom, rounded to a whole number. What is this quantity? 96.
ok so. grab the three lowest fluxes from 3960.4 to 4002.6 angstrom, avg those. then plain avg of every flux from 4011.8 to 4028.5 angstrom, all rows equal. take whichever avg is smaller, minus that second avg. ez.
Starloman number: -12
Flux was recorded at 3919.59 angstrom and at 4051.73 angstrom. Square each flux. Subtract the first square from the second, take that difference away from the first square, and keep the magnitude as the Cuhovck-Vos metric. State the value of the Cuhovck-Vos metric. 429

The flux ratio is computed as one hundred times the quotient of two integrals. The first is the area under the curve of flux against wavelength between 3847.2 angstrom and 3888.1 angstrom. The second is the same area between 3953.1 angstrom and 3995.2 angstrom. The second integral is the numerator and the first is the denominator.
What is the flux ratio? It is 98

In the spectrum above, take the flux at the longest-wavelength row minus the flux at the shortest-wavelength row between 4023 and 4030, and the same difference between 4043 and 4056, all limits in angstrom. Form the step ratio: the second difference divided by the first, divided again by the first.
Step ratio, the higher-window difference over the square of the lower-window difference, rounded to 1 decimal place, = 6.7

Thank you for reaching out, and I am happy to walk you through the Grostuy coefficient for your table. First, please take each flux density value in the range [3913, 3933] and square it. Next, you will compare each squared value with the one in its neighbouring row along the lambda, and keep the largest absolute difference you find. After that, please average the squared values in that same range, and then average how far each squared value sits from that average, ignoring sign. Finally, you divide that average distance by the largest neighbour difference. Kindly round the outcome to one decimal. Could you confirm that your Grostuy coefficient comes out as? 1.2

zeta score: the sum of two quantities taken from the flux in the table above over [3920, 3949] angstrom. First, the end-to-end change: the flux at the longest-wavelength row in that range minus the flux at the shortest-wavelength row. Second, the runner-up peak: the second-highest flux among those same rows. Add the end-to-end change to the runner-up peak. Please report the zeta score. 24.9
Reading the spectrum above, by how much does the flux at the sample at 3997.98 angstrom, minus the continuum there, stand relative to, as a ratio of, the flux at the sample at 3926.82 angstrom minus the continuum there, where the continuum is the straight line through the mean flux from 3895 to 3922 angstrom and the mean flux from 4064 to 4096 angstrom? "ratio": 1.2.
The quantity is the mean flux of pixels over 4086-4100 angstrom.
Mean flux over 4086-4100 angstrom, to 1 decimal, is 22.1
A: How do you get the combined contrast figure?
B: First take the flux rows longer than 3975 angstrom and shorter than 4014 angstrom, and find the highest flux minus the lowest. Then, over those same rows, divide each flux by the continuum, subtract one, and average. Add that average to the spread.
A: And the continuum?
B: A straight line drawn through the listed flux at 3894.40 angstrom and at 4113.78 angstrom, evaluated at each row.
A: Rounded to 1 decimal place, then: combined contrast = 8.2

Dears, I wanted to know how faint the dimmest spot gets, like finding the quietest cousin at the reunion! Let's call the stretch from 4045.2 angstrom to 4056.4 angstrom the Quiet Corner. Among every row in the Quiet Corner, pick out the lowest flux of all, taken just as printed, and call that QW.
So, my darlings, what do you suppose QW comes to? 23.59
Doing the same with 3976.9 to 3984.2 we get 19.31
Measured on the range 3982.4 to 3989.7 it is 23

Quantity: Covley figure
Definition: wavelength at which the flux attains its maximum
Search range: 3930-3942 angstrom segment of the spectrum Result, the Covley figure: 3941.31 angstrom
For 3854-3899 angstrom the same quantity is 3867.59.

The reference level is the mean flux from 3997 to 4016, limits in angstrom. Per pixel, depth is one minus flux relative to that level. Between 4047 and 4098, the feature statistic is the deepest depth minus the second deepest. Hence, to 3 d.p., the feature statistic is 0.127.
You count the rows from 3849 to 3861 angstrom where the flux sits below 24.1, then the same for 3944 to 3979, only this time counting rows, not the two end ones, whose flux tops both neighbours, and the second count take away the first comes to -5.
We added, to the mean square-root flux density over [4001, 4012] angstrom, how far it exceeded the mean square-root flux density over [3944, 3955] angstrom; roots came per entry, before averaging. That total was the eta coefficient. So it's 5.23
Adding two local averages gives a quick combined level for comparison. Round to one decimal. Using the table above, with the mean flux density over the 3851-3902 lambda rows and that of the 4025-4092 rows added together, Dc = 45.1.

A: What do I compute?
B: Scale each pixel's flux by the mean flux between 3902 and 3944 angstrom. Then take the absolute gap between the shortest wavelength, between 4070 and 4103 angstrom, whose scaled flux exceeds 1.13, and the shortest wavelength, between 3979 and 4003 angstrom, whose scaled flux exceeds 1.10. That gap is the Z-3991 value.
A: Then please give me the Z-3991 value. 85.3 angstrom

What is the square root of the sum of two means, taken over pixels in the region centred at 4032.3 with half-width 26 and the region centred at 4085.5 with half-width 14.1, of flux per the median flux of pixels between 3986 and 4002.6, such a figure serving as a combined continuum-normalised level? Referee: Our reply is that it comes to 1.423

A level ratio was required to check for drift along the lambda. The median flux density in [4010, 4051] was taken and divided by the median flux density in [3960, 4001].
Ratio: 1.27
